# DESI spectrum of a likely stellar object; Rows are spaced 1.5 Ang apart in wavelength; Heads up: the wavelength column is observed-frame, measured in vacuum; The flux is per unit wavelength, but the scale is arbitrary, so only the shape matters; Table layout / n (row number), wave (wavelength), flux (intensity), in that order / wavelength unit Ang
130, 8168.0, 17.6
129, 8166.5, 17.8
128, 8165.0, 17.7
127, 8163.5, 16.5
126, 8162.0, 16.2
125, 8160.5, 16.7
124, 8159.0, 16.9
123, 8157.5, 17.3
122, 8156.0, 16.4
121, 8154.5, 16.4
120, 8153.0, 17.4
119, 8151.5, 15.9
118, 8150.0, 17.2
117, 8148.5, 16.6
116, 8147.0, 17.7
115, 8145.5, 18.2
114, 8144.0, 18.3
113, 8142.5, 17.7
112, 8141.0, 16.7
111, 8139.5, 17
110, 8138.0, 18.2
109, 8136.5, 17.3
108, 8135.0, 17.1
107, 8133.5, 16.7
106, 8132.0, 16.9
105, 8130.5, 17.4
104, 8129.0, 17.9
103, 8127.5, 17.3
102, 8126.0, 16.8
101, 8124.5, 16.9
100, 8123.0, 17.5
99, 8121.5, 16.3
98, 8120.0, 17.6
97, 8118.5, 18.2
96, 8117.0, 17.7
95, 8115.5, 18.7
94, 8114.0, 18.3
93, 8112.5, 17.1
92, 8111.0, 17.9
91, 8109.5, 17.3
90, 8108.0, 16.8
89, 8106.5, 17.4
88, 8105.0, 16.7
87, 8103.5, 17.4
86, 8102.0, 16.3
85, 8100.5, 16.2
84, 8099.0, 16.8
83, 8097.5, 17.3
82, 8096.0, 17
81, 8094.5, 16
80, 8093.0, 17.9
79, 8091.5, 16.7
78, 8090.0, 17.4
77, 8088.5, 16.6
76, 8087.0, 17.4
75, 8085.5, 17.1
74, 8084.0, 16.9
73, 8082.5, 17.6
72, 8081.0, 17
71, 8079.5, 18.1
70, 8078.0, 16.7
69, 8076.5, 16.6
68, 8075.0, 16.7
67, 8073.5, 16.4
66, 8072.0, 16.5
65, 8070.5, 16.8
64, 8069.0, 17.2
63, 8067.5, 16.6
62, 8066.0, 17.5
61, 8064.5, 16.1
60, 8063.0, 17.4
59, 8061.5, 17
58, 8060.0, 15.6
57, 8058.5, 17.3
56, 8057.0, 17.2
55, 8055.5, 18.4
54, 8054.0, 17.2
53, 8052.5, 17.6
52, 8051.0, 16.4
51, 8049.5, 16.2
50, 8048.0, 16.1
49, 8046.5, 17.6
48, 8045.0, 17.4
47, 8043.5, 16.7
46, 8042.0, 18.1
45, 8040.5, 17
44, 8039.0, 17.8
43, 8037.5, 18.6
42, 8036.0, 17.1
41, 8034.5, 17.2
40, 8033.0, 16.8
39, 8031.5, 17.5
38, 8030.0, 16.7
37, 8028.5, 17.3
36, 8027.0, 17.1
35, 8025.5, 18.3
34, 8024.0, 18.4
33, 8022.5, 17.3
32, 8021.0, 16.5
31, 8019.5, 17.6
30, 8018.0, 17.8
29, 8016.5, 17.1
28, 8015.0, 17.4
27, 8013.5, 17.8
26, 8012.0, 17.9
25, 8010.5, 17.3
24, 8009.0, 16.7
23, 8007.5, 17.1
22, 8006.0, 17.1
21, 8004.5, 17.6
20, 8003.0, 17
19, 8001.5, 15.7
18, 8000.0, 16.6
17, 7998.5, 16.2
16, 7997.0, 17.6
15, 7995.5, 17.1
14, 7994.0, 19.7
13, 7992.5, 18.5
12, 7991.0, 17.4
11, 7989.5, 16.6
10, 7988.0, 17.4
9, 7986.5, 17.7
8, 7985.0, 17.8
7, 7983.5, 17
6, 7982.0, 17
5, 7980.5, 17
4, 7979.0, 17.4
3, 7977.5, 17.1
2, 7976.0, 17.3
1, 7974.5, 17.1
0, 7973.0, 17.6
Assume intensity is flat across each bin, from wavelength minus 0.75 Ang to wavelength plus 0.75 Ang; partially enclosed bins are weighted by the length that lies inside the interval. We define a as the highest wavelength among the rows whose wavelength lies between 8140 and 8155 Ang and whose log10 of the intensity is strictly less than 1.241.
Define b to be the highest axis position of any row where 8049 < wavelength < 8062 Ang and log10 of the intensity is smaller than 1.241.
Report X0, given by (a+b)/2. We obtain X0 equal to 8108.0 Ang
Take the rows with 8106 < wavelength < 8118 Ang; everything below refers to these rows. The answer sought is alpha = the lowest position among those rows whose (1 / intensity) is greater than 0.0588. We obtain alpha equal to 8108.0 Ang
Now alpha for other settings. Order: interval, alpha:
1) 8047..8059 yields 8048.0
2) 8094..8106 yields 8094.5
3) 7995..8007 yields 7998.5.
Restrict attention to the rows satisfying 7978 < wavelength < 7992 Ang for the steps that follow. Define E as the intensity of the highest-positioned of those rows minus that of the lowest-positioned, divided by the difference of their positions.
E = 0.000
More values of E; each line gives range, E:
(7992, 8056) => -0.002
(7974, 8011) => 0.006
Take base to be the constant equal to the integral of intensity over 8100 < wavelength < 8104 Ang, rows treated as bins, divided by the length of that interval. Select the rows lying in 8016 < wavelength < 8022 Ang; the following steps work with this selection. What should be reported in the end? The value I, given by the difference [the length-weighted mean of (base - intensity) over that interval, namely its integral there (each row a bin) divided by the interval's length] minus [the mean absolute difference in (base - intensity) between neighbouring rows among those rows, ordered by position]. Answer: -1.3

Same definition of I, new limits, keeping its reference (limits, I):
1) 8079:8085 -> -1.5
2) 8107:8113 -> -1.3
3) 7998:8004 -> -0.7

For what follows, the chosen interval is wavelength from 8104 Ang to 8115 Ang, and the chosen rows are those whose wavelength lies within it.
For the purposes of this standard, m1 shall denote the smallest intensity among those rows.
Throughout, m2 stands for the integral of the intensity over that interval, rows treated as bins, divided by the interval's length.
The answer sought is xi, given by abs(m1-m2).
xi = 0.69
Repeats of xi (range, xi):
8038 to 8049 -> 1.15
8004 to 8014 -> 0.64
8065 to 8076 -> 0.39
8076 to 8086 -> 0.56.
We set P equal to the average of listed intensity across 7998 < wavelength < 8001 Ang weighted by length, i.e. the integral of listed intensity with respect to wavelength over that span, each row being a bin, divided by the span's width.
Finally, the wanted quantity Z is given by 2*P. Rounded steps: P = 16.4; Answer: 32.7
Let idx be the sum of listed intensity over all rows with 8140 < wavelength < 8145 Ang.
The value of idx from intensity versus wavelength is 53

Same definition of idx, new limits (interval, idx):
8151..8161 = 117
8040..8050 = 119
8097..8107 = 118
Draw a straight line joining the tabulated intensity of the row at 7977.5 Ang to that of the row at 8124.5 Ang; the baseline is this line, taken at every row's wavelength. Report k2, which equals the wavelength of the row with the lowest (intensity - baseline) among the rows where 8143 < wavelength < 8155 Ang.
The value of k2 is 8151.5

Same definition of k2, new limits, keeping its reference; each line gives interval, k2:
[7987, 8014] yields 8001.5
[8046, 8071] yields 8060.0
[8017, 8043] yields 8021.0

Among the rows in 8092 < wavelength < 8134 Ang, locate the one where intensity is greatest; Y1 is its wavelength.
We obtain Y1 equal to 8115.5 Ang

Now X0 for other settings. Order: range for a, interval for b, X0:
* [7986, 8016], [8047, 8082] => 8048.0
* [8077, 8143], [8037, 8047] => 8093.0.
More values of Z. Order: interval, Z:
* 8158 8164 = 33.2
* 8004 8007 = 34.6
